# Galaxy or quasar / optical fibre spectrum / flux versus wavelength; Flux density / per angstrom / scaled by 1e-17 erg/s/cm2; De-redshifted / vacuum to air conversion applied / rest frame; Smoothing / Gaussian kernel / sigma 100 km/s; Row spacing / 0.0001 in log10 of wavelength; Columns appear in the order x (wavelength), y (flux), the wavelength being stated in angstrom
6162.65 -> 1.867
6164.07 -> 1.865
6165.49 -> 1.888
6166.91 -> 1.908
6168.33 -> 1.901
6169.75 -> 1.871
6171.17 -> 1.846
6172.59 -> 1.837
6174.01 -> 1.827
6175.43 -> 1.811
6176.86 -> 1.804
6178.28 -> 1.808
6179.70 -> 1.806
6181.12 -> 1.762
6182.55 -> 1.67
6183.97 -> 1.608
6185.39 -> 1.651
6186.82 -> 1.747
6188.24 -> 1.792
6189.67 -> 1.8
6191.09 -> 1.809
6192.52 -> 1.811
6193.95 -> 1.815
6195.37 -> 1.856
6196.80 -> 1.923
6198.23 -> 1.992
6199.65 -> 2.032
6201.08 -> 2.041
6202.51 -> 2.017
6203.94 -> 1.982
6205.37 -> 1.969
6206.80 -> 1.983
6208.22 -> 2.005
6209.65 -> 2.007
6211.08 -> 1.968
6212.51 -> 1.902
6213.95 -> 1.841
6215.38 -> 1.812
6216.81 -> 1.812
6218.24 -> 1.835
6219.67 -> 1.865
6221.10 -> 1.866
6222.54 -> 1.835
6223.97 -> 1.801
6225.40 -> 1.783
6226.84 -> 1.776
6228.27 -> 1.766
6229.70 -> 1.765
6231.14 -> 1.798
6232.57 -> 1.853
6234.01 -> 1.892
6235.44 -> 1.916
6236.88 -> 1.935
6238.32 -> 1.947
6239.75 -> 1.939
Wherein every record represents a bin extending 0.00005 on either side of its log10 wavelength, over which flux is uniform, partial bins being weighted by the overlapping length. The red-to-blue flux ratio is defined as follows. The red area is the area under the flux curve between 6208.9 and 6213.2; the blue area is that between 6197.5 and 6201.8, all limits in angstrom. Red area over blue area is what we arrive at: 0.97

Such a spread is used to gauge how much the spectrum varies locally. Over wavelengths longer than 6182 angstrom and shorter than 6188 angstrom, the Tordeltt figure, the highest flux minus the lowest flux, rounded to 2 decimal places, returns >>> 0.14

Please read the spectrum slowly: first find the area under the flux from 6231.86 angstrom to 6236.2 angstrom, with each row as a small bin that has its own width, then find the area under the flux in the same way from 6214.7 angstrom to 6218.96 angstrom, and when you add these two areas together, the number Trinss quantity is 15.9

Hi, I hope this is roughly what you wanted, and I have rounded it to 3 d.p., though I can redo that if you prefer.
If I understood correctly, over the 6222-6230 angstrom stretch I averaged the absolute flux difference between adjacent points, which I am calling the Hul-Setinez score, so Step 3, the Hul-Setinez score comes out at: 0.014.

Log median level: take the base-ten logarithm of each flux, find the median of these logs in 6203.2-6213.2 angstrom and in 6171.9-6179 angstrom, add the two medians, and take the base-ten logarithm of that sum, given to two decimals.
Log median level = -0.26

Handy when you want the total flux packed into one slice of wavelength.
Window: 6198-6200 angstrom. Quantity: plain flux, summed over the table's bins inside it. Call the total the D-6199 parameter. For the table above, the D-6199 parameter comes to 4.02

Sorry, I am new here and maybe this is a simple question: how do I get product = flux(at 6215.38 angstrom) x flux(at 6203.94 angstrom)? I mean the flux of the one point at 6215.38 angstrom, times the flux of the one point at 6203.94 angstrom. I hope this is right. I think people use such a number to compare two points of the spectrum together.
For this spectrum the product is 3.59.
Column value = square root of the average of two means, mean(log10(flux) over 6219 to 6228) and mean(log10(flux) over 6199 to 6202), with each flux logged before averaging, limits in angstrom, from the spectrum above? 0.533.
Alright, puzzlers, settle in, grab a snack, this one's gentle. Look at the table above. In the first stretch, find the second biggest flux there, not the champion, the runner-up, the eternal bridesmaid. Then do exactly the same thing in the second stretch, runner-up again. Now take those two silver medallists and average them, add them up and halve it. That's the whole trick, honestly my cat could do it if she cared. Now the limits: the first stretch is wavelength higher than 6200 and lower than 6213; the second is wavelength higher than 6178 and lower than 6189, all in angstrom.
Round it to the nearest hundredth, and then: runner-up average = 1.91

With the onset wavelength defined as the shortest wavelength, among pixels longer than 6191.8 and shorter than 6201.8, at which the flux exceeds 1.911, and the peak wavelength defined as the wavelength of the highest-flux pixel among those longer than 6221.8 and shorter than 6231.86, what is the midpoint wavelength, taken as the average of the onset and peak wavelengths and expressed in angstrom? 6209.7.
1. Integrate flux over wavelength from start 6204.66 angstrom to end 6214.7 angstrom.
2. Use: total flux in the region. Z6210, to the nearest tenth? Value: 19.6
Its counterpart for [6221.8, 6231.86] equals 18.0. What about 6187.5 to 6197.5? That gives 18.3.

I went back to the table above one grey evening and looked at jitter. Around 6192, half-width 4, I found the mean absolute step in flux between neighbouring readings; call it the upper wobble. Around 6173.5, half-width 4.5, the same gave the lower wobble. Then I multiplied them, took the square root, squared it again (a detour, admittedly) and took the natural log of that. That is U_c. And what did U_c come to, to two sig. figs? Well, -8.7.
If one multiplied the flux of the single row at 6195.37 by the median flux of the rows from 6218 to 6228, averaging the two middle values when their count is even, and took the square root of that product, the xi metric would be 1.85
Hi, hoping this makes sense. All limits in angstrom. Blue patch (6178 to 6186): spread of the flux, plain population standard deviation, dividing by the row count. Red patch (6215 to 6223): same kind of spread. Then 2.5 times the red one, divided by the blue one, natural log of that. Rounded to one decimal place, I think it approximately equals -0.4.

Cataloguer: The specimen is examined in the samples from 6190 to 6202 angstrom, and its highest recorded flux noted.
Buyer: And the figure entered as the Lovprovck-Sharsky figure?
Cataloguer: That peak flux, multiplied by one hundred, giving 204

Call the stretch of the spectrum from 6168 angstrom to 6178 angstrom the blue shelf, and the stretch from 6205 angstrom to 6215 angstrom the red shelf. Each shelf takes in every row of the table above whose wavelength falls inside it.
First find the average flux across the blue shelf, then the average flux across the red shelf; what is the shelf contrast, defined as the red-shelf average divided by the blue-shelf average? 1.06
